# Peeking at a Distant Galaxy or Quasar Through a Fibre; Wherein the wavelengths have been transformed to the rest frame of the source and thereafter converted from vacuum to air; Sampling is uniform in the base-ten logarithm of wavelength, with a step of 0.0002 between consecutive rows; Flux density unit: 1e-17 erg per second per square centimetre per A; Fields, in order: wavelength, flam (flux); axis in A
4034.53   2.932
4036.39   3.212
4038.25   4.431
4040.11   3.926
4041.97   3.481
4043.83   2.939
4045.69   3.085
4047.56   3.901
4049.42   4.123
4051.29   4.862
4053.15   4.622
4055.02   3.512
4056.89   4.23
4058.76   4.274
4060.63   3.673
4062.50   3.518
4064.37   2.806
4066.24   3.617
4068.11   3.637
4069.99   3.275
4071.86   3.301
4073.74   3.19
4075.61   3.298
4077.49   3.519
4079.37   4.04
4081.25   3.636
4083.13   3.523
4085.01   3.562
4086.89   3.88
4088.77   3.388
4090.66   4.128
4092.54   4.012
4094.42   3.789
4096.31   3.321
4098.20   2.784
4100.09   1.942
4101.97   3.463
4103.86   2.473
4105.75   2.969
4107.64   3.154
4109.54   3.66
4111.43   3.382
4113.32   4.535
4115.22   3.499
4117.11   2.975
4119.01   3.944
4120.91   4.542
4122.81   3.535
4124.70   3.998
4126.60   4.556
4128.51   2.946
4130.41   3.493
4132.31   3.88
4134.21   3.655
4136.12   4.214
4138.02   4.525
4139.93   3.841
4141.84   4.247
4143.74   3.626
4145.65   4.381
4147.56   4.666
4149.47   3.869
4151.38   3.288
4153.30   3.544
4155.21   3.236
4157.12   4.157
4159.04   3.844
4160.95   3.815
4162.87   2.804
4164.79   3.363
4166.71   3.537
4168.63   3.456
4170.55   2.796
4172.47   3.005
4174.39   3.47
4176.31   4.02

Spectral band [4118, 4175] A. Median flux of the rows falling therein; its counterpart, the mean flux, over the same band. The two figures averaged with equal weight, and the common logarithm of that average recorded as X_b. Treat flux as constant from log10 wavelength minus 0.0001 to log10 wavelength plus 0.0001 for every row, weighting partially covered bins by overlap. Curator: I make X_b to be 0.573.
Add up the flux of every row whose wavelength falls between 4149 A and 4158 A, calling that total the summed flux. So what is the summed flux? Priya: 18.1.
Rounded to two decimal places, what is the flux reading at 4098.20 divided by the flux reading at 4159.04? 0.72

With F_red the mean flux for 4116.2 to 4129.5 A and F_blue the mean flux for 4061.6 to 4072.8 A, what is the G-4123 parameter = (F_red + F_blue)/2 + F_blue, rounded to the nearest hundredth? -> 6.93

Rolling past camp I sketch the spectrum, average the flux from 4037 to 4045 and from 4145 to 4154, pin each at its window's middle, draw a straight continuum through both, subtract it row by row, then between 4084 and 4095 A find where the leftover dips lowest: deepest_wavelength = 4088.77 A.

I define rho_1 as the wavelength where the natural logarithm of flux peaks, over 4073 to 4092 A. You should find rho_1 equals 4090.66 A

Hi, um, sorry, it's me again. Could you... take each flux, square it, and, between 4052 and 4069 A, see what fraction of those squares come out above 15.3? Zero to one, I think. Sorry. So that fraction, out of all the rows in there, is 0.33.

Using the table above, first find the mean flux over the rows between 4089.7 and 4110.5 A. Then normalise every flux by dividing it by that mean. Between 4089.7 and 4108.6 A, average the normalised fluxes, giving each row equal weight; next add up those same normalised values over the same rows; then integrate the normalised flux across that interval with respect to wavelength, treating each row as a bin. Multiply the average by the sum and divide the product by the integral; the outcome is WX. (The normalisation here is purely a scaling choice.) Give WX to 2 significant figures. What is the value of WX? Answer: 0.52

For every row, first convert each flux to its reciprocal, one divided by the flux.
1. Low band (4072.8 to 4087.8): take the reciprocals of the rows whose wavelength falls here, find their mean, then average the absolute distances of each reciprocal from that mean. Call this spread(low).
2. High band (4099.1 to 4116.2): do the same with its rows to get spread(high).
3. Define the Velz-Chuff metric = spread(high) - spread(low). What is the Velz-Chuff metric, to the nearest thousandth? 0.046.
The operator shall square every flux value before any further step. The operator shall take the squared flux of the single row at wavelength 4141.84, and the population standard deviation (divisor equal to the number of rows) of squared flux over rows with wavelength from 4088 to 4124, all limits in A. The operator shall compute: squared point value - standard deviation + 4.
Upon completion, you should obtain 17.7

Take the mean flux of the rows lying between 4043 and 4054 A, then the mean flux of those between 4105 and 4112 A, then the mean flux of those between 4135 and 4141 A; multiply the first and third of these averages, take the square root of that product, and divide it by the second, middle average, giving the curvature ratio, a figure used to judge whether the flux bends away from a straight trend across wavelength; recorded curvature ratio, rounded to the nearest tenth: 1.2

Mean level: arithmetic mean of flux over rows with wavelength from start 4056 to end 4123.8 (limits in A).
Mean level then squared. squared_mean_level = 12.3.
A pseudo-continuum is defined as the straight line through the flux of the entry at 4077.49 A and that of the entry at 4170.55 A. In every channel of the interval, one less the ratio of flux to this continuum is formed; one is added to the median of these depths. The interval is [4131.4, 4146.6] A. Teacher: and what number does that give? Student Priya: 0.68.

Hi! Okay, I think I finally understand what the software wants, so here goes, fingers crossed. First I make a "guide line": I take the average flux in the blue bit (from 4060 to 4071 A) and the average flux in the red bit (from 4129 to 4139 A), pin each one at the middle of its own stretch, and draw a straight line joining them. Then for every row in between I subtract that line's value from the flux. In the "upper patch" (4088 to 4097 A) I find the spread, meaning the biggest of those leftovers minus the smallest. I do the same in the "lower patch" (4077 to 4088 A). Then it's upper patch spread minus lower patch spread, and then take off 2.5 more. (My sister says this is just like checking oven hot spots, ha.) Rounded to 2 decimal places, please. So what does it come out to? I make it -2.20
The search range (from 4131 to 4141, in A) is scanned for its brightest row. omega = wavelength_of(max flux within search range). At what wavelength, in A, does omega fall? 4138.02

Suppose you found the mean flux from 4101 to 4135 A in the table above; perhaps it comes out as 3.59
